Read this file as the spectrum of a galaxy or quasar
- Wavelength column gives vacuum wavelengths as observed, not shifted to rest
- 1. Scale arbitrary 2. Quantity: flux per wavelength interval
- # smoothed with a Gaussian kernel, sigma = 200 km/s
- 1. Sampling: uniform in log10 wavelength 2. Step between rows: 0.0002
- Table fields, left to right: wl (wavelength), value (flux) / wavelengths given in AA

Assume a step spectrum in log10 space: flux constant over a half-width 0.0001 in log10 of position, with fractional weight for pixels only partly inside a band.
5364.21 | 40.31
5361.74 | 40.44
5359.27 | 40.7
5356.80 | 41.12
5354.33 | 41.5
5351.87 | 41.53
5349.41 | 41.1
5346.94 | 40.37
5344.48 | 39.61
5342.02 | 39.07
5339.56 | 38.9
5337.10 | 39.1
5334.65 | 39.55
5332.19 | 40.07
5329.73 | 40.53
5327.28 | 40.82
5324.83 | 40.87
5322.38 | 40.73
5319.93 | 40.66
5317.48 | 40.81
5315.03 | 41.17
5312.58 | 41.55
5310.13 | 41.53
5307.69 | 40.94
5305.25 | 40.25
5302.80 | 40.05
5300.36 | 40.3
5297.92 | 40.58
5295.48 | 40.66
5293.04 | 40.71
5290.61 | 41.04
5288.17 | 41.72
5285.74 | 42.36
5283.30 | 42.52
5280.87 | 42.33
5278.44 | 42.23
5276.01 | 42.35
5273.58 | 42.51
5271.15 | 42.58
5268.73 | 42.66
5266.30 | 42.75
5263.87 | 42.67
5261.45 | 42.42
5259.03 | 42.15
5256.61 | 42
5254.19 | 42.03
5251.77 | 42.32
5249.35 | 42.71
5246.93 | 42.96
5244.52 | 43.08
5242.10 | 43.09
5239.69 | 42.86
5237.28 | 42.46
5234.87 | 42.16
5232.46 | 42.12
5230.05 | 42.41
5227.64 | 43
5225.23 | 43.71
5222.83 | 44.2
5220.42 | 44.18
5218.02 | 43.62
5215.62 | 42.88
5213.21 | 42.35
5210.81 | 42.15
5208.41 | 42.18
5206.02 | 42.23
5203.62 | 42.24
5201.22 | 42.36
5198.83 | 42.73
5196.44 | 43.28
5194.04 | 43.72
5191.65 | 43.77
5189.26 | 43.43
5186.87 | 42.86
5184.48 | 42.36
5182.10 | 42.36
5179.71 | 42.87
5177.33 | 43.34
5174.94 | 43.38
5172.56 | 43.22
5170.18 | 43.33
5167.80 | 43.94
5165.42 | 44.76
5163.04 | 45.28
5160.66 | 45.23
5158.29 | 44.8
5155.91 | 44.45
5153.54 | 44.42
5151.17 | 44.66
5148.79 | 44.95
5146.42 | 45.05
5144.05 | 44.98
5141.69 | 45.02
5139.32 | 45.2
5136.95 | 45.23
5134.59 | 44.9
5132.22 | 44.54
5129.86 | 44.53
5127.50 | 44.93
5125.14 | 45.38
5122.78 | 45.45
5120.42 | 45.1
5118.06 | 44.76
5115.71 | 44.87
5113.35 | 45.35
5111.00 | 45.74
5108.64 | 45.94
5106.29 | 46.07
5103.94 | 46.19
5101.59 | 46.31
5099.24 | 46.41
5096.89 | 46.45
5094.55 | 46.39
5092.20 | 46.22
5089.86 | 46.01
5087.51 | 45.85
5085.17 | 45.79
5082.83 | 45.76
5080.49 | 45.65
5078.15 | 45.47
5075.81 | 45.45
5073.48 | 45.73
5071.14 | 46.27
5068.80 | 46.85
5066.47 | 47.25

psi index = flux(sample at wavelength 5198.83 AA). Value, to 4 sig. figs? 42.73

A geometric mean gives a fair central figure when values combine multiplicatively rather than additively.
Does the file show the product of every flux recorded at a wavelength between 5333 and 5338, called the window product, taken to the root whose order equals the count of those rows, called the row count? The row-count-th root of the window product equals 39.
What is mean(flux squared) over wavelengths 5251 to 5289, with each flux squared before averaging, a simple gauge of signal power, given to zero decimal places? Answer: 1794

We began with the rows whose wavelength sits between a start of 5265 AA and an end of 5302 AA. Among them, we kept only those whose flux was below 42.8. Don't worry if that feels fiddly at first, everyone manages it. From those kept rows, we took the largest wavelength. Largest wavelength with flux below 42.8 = 5300.36 AA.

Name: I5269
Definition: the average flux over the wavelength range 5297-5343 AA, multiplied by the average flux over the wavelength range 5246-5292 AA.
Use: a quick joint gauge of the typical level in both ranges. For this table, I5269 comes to 1710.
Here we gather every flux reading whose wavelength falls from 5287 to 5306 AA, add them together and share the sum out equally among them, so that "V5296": 41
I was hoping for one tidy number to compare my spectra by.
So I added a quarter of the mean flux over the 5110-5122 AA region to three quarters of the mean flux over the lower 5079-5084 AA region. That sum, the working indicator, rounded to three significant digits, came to 45.6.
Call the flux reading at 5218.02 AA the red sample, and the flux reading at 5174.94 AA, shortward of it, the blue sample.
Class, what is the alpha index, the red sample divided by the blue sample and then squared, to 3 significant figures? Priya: 1.01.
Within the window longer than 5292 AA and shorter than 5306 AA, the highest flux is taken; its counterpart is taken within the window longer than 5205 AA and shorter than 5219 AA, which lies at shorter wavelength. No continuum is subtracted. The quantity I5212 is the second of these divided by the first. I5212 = 1.07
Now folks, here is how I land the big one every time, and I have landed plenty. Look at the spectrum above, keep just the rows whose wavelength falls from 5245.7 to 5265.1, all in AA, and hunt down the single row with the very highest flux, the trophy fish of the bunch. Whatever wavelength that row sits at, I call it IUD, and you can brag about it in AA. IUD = 5246.93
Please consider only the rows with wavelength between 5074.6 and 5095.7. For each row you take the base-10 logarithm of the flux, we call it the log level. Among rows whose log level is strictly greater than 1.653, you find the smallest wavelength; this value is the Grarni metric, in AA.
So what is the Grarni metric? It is 5075.81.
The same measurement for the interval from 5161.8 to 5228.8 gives 5163.04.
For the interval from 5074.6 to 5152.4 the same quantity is 5075.81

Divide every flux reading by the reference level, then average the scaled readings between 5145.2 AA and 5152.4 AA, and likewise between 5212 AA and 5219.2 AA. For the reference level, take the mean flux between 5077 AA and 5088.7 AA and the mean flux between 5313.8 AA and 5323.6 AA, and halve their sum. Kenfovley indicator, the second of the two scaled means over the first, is 0.96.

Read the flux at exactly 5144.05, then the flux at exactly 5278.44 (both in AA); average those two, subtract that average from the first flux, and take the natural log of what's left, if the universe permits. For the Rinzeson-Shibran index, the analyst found 0.32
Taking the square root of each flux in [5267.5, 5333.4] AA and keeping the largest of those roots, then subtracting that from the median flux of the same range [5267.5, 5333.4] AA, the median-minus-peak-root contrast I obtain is 34.4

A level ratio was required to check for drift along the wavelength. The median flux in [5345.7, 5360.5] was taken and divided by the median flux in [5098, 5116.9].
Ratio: 0.894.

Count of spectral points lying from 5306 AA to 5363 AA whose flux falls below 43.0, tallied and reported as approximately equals 23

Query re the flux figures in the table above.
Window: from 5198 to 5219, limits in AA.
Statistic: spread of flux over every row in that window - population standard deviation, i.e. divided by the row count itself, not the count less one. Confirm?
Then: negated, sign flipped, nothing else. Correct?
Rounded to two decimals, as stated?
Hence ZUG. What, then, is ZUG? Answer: -0.45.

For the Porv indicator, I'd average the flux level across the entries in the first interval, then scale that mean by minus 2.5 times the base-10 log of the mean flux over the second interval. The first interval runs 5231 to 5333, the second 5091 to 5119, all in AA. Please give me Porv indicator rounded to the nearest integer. -173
